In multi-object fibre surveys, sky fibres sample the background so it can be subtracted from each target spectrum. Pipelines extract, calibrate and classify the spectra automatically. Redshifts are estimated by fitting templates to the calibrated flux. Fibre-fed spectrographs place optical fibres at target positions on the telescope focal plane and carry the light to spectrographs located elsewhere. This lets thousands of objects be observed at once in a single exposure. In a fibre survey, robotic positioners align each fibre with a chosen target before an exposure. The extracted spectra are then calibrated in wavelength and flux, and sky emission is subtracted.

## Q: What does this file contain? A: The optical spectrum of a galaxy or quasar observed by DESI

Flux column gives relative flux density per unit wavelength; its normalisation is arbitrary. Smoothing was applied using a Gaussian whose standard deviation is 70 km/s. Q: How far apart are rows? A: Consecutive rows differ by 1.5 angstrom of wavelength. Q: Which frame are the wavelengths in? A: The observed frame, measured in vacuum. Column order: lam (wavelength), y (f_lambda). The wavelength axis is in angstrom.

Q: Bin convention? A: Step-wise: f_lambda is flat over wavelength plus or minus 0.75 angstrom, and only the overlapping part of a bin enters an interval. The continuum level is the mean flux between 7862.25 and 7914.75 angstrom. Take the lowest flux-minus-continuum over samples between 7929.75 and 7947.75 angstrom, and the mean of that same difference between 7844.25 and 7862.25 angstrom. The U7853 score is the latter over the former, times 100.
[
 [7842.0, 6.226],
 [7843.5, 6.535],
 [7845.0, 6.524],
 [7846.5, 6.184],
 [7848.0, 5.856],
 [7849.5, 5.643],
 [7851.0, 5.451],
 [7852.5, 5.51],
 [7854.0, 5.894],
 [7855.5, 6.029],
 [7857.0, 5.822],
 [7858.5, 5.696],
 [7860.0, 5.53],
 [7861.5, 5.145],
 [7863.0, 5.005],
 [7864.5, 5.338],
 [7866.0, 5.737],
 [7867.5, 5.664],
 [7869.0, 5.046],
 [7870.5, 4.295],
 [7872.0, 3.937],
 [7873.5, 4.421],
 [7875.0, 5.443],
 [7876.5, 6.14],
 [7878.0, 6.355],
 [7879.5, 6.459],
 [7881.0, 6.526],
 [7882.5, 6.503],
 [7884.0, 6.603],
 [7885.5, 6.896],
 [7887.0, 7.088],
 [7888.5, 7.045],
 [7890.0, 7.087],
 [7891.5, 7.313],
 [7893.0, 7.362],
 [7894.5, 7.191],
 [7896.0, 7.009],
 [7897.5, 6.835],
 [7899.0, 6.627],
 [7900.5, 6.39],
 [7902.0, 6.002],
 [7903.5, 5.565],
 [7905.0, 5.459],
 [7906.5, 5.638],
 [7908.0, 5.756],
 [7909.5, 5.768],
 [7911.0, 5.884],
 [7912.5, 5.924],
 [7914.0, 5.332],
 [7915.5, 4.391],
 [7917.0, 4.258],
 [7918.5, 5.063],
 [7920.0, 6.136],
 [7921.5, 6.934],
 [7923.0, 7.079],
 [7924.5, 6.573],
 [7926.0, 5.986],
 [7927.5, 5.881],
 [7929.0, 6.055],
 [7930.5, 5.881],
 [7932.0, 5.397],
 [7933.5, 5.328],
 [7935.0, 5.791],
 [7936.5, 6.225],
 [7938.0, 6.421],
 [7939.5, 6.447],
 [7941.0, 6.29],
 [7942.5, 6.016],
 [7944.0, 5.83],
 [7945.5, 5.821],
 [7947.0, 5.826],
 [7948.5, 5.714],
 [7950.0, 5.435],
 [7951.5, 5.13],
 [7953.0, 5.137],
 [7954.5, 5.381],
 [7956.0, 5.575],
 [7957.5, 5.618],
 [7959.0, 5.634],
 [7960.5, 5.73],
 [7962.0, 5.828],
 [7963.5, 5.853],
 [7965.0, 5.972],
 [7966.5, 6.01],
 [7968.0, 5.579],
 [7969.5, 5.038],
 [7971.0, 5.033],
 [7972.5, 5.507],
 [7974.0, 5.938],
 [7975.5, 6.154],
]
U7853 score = 38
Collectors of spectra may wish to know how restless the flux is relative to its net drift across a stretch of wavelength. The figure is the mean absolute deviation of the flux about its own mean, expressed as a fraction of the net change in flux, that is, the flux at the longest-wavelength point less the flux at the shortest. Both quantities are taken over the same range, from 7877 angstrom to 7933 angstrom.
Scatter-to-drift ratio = -0.7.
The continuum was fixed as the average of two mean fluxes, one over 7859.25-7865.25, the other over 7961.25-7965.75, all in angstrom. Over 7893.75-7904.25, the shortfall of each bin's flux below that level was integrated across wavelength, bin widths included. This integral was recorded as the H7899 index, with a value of -9.9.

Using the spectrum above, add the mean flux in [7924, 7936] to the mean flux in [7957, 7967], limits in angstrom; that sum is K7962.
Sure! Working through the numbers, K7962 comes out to 11.7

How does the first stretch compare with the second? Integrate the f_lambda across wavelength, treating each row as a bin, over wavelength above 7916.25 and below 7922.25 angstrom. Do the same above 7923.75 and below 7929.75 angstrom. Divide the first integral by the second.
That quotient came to 0.91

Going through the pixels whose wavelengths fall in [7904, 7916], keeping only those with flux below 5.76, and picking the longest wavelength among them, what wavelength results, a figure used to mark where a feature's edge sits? 7915.5 angstrom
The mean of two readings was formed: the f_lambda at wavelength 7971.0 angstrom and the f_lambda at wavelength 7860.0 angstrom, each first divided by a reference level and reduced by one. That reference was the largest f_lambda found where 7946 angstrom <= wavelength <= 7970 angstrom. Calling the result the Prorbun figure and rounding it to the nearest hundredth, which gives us -0.12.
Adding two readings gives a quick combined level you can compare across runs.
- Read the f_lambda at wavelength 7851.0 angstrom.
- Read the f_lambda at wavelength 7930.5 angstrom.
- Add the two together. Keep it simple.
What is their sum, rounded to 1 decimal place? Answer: 11.3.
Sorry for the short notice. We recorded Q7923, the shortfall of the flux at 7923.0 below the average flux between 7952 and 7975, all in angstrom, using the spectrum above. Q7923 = -1.5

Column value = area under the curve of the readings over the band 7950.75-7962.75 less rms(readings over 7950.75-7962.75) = 61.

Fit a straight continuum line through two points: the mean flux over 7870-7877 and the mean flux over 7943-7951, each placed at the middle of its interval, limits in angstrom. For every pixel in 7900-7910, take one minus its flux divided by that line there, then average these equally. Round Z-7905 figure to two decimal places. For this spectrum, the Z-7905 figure -0.11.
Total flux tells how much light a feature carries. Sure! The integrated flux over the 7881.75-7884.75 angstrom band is 19.7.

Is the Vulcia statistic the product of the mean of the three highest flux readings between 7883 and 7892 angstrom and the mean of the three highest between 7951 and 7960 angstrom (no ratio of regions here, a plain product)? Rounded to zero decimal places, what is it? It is 40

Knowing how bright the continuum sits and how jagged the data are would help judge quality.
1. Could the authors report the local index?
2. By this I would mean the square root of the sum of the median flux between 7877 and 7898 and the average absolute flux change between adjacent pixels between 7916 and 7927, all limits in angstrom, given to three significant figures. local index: 2.76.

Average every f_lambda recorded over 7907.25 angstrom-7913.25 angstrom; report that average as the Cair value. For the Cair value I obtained 5.83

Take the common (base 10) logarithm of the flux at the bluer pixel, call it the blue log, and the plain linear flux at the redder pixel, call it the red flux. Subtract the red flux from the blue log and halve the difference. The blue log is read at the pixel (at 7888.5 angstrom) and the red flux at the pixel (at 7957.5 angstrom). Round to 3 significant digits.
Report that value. -2.39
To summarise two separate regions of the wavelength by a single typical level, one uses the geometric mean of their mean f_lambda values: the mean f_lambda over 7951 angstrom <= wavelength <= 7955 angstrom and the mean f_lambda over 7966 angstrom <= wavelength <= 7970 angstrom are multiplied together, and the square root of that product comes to 5.38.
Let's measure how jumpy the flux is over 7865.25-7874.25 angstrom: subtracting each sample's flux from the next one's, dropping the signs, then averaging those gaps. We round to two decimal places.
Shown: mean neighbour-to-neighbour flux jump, 0.46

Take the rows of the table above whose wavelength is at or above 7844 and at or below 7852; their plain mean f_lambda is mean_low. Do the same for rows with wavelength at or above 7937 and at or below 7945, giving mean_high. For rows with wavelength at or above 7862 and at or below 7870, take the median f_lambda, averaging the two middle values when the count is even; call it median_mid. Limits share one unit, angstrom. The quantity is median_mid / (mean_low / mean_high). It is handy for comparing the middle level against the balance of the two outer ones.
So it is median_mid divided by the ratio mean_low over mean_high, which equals 5.6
